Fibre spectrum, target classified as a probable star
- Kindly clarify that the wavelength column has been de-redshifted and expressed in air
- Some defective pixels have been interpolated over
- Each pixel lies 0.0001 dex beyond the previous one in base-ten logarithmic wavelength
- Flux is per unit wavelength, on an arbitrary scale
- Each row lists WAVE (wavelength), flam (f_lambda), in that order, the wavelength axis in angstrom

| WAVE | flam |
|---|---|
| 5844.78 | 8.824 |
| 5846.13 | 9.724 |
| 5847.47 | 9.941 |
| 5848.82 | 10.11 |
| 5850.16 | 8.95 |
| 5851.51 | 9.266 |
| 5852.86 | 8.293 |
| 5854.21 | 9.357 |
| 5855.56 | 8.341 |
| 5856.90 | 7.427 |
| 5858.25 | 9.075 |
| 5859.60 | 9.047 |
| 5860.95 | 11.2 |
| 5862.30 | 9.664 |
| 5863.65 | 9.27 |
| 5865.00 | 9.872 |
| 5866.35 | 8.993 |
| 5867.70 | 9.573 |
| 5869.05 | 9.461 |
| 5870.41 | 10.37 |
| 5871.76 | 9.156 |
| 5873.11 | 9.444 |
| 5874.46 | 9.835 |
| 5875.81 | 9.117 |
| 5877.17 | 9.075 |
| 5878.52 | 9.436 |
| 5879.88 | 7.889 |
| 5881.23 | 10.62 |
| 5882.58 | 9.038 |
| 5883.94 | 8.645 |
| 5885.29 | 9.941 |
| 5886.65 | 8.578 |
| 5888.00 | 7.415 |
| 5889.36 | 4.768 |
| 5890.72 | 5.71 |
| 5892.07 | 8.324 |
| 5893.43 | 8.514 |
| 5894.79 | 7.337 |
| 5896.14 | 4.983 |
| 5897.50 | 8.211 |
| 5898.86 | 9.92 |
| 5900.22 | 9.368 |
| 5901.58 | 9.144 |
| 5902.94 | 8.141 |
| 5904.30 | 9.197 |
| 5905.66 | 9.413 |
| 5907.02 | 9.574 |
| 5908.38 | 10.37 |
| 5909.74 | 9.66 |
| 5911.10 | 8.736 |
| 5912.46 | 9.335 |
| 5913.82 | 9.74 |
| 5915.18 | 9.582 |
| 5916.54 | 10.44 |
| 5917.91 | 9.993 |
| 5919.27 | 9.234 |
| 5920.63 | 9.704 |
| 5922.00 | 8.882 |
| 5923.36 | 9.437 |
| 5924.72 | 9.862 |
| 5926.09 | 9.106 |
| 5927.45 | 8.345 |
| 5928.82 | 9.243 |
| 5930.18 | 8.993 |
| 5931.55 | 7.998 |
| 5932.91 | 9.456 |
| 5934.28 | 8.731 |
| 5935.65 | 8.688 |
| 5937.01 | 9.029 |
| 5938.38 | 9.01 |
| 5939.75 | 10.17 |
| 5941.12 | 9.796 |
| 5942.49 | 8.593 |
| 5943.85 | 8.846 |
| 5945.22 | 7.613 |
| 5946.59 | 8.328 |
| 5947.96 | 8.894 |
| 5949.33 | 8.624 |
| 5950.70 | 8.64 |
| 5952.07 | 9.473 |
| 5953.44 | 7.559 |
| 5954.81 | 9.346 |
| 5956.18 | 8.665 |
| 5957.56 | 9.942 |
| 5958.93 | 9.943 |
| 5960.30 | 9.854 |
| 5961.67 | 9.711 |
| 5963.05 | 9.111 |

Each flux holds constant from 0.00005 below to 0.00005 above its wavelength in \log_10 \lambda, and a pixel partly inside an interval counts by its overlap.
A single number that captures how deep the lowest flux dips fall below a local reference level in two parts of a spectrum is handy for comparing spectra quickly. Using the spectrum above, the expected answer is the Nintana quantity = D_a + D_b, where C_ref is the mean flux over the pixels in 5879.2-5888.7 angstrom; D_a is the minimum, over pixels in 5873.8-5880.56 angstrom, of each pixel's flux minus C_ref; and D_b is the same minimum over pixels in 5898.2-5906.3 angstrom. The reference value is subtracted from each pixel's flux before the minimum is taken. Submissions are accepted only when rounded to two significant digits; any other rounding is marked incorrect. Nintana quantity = -1.7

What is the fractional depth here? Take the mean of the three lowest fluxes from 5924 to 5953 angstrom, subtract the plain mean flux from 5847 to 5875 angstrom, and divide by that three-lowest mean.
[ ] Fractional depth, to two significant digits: -0.17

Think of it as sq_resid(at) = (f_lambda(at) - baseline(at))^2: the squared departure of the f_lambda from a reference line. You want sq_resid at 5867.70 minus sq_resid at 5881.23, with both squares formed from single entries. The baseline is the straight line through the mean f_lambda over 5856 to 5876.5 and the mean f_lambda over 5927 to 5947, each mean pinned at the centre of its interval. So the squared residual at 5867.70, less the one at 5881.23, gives -1.7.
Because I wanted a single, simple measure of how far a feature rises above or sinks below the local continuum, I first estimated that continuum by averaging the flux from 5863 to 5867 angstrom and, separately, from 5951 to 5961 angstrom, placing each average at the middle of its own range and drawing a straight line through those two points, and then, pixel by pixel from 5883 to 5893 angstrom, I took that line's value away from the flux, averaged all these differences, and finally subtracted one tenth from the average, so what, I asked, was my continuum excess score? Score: -1.8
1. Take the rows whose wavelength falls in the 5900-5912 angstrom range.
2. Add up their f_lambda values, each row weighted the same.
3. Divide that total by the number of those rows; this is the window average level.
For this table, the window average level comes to 9.29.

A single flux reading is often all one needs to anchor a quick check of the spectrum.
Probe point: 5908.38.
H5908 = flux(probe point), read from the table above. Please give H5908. 10.37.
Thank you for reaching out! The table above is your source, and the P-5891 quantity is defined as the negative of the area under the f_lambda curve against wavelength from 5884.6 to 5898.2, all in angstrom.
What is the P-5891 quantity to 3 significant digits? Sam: -100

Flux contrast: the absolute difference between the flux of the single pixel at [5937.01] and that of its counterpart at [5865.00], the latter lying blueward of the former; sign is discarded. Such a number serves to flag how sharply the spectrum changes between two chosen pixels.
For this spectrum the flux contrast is 0.84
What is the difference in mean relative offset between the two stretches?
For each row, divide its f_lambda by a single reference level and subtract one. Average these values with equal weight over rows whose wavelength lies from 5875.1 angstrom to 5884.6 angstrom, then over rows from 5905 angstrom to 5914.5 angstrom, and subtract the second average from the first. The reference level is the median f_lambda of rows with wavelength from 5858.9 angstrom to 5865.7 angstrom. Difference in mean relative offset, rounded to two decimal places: -0.04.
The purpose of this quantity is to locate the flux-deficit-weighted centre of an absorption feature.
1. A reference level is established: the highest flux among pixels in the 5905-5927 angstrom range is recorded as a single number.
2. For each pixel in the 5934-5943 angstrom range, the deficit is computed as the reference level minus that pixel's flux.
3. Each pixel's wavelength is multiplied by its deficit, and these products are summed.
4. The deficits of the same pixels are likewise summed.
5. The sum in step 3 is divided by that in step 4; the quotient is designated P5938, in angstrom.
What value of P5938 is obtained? 5937.9 angstrom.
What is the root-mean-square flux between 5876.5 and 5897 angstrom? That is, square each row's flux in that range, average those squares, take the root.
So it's 8.19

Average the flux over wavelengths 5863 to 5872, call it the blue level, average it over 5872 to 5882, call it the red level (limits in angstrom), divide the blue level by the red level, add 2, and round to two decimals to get 3.02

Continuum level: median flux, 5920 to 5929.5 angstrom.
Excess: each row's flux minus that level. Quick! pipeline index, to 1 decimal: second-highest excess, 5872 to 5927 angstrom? 1.2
